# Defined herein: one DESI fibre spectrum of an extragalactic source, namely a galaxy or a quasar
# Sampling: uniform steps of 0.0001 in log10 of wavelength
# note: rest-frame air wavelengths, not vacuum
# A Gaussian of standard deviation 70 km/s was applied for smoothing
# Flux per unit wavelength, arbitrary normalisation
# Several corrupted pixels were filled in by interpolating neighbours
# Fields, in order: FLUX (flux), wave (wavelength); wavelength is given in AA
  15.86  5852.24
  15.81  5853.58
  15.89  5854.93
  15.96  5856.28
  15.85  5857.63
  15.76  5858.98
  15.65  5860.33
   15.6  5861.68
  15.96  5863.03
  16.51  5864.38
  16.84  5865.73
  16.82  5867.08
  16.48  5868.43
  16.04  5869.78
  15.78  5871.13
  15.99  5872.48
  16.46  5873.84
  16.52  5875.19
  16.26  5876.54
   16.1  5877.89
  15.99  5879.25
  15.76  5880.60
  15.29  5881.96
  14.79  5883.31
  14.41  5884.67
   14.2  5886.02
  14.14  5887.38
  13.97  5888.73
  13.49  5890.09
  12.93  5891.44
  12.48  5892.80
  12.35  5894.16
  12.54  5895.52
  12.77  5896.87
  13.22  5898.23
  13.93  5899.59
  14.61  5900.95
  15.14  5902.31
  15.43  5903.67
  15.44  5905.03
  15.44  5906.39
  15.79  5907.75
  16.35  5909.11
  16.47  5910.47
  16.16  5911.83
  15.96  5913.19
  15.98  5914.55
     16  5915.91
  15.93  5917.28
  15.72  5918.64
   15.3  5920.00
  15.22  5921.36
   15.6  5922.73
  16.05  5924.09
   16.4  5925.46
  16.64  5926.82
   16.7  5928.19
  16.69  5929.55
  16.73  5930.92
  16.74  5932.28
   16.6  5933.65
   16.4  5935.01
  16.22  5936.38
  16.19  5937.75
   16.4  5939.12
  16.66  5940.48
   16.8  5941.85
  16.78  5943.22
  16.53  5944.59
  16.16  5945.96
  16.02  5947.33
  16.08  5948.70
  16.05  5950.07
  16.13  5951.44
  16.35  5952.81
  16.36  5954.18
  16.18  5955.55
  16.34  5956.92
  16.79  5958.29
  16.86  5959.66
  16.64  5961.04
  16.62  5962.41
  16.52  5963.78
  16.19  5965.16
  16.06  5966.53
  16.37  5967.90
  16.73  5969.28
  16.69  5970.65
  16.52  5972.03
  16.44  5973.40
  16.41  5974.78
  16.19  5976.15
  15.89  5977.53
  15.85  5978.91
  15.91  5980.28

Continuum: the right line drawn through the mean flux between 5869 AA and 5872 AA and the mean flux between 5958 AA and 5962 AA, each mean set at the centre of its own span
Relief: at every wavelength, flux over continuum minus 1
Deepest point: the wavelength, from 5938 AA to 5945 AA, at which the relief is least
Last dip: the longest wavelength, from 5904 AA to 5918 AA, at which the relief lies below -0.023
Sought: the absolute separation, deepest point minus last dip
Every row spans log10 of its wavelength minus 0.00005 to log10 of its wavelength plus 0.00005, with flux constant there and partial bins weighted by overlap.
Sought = 21.8 AA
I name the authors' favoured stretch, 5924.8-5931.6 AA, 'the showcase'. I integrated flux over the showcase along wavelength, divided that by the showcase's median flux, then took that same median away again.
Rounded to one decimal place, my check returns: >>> -9.9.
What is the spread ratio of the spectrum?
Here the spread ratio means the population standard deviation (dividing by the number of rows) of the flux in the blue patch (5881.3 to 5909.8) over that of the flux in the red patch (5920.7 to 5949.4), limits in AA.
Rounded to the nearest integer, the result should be 3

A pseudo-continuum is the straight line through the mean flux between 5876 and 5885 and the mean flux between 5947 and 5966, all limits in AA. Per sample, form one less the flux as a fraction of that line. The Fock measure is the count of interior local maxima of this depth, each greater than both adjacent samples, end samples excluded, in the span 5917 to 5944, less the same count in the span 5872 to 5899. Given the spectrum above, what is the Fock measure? 2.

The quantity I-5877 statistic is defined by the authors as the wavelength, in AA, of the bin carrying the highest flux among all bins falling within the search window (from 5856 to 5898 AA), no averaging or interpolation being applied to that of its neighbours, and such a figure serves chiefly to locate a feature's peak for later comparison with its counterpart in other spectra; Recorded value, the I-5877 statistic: 5865.73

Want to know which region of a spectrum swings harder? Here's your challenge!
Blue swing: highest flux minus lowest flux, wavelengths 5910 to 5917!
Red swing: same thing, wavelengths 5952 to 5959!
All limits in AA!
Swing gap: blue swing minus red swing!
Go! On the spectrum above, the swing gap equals -0.1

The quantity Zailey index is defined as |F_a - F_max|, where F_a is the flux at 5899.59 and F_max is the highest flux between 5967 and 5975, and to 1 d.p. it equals 2.8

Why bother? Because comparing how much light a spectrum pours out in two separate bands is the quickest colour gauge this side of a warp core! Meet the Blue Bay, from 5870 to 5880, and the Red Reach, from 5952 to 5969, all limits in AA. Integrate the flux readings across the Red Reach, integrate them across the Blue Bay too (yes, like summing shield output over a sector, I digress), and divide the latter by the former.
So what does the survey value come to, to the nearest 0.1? 0.6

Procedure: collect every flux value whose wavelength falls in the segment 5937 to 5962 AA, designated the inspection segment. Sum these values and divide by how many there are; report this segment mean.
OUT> 16.41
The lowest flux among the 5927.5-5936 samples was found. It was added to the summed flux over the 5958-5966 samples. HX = 116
